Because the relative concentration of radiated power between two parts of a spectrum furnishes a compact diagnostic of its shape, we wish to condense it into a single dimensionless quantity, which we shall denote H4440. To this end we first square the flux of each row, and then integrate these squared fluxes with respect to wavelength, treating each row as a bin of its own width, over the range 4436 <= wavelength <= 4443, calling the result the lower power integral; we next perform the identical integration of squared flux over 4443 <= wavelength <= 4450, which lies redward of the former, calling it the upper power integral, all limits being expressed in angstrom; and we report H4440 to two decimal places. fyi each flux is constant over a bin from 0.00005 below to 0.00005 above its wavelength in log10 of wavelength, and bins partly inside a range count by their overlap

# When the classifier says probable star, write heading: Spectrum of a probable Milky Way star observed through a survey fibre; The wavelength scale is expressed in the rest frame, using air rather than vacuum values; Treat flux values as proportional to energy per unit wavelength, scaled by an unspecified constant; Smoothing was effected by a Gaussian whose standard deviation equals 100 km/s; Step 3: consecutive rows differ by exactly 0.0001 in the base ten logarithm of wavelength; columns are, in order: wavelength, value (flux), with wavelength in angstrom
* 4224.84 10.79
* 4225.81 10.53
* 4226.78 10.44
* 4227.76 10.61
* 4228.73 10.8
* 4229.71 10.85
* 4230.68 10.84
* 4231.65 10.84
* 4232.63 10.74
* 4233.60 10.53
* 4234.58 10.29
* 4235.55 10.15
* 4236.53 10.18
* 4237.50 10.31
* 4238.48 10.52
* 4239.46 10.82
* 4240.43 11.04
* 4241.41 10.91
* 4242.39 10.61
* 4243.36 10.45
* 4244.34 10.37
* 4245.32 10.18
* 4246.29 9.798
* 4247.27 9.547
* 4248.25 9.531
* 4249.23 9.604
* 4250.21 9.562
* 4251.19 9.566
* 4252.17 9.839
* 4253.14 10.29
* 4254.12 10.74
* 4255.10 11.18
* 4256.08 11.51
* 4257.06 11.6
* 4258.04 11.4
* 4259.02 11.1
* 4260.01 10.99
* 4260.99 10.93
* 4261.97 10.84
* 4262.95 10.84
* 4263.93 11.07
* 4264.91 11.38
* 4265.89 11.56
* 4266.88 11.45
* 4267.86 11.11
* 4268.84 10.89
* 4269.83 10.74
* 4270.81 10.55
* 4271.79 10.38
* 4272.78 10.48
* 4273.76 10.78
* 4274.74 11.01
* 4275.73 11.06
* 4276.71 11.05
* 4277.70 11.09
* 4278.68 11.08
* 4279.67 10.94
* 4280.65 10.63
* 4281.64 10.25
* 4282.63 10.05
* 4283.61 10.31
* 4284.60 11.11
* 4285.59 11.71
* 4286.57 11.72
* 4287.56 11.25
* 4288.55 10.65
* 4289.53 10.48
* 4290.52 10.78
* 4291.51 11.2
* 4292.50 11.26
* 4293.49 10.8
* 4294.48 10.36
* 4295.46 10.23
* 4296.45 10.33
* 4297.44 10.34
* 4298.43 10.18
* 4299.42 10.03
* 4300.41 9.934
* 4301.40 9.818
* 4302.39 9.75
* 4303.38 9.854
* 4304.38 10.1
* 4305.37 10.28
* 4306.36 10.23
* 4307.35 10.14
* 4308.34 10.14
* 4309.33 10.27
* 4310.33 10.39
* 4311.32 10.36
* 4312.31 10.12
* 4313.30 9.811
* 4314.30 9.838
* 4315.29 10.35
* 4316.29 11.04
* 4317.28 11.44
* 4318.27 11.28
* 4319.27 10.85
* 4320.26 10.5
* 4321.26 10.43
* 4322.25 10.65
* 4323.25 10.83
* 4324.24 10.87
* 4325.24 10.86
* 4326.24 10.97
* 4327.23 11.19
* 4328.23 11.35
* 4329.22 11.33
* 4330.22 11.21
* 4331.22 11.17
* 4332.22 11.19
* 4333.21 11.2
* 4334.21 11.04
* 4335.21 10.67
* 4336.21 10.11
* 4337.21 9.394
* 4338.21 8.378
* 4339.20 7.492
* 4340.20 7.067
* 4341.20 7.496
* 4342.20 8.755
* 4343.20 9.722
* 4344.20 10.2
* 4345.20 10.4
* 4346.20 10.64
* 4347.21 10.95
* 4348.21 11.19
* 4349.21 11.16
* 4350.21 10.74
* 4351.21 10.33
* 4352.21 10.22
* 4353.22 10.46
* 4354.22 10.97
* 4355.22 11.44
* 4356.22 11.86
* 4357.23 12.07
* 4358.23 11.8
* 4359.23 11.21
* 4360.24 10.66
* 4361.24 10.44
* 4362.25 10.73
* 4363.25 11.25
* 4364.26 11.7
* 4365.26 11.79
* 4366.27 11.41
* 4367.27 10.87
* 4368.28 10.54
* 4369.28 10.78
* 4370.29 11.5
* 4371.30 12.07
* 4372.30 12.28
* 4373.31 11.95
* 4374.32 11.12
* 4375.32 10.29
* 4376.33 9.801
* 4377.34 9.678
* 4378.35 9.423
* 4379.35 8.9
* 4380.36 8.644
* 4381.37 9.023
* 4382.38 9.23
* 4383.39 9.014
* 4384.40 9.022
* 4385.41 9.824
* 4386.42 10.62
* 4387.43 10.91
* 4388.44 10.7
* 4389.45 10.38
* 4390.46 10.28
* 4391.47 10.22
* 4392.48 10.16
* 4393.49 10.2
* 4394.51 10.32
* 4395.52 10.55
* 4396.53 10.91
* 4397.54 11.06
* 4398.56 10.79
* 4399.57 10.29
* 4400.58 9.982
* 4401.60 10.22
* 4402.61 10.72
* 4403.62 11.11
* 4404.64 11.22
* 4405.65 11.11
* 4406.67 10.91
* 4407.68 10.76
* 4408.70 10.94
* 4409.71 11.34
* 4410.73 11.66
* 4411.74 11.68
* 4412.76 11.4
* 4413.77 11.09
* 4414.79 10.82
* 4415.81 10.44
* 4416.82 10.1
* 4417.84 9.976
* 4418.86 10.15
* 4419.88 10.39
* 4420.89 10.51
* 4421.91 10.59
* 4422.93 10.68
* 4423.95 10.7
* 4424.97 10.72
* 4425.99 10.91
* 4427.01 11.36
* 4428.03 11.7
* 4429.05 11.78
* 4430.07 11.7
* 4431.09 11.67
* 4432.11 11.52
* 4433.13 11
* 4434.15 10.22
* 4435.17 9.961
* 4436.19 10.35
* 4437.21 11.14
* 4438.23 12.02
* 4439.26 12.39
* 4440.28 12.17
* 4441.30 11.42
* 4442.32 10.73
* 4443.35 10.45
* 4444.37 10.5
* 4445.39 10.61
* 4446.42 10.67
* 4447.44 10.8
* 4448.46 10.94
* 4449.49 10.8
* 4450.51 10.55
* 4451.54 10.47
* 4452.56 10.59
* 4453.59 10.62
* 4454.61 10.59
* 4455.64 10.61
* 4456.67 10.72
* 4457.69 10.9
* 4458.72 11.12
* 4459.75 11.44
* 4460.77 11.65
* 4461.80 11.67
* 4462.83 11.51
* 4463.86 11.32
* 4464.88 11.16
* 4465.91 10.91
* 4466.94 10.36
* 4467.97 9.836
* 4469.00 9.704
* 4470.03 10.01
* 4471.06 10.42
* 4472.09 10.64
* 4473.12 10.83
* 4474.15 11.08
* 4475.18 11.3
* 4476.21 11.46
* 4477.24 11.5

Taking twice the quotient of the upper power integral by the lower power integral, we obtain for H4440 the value 1.73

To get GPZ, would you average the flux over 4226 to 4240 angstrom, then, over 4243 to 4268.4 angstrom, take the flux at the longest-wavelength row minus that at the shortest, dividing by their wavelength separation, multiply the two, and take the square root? 0.53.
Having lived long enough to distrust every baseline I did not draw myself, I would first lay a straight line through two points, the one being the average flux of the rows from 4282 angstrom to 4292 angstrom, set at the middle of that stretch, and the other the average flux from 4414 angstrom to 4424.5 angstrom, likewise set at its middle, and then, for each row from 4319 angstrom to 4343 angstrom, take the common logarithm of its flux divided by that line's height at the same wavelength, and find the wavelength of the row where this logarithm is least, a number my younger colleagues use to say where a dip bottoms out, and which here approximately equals 4340.20 angstrom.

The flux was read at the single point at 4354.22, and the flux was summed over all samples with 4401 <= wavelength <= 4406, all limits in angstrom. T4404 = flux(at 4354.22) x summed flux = 597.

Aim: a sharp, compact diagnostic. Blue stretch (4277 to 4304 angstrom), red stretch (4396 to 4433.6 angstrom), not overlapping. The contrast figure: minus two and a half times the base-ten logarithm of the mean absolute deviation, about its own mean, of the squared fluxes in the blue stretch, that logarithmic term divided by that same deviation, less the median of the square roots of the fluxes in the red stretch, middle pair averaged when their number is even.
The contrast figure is -3.55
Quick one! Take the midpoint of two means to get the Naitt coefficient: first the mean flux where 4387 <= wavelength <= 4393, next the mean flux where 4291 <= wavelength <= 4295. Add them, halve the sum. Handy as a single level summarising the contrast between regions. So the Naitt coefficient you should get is 10.7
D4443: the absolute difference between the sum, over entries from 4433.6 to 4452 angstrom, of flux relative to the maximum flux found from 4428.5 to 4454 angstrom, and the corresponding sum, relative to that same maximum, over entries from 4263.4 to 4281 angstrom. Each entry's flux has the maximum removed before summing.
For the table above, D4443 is 1.1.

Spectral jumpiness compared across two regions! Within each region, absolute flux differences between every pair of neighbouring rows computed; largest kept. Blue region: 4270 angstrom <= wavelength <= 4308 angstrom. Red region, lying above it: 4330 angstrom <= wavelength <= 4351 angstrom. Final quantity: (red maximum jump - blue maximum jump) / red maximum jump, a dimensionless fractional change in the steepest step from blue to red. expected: 0.4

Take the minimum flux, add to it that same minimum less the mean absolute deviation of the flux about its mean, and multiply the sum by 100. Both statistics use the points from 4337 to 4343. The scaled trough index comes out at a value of 1339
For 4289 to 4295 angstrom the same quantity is 2044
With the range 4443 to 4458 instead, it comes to 2078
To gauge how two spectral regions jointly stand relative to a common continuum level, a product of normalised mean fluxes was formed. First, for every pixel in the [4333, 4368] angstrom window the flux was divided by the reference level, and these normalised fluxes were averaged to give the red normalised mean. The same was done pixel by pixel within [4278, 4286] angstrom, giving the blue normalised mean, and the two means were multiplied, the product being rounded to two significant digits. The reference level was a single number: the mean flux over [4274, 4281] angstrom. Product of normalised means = 0.93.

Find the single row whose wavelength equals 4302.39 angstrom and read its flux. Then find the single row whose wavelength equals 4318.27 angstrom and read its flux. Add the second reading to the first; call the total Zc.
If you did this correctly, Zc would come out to 21.0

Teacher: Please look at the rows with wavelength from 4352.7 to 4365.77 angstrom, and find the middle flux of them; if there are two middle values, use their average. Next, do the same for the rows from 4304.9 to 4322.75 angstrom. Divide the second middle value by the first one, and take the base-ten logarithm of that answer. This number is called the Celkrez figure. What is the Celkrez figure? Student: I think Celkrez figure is -0.036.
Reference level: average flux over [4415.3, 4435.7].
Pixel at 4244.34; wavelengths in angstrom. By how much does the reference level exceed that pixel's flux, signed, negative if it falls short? 0.4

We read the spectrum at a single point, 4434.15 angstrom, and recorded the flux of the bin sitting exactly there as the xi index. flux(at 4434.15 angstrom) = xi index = 10.22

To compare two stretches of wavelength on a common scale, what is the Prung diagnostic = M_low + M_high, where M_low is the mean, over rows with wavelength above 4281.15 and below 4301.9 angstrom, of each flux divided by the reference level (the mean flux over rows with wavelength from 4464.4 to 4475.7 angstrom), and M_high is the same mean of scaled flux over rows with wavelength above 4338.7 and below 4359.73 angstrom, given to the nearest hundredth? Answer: 1.98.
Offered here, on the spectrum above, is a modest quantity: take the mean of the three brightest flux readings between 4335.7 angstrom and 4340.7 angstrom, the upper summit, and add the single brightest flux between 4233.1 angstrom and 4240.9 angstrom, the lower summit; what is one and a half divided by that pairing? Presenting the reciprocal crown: 0.0738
